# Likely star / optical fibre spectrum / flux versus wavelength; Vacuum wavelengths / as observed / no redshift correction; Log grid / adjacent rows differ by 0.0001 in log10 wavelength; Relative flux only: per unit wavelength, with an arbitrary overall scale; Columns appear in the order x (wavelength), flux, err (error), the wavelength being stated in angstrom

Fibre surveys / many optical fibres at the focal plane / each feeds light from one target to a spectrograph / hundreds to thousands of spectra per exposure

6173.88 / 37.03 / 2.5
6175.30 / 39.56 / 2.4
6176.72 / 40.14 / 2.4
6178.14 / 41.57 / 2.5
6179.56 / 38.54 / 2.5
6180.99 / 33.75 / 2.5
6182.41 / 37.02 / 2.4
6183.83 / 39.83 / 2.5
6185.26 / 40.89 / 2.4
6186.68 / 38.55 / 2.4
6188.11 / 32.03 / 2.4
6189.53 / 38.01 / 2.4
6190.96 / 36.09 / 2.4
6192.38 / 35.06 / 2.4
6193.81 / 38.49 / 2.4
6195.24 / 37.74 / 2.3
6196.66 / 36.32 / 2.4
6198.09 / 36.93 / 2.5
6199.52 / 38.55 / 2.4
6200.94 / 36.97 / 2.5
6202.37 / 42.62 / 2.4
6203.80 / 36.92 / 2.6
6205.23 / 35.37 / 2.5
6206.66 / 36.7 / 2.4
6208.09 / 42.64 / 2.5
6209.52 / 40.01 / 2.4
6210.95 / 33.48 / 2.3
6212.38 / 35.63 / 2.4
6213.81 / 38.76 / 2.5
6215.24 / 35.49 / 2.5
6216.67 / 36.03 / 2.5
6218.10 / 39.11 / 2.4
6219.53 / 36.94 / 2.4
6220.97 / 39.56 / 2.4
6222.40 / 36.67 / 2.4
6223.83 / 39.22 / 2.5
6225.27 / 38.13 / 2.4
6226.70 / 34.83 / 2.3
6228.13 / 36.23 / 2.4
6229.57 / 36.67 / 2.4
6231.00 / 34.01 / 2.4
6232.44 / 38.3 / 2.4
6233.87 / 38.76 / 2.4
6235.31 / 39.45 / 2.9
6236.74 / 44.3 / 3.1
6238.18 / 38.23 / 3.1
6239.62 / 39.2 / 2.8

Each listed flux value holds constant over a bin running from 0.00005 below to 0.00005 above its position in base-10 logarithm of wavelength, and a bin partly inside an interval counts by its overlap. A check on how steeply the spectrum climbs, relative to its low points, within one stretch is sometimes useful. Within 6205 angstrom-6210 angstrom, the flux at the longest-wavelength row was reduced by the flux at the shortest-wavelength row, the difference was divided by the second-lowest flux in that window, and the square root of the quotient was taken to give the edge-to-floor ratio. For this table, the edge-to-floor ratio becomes 0.36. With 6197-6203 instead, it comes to 0.39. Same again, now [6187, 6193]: 0.29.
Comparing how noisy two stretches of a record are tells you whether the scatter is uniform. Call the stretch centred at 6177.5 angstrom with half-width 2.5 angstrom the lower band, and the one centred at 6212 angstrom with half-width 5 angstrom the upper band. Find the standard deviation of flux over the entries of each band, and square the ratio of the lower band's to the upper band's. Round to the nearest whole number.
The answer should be 0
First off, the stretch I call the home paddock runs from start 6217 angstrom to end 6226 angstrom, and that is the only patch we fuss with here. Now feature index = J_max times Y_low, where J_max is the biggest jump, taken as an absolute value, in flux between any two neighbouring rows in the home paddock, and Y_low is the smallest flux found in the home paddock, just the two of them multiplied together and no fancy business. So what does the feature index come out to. 106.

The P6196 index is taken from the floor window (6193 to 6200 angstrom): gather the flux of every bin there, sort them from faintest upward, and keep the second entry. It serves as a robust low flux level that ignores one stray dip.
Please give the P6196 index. 36.93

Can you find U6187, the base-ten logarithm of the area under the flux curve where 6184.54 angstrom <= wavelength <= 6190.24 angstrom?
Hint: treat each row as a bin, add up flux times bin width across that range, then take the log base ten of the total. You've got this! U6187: 2.33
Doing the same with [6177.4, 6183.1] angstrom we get 2.33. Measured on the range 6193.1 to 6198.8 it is 2.33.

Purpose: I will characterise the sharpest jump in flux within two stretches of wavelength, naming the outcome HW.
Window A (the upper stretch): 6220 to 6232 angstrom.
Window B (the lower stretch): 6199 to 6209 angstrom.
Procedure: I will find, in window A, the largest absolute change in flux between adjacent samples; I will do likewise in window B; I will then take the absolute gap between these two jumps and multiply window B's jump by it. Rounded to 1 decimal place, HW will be 15.7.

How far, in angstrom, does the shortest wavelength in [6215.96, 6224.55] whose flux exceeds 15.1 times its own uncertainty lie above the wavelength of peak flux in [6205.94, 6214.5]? 10.0 angstrom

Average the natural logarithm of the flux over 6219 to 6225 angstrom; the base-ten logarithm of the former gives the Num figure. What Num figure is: 0.561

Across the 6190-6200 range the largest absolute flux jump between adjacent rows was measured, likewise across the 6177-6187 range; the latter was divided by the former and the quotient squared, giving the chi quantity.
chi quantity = 2.0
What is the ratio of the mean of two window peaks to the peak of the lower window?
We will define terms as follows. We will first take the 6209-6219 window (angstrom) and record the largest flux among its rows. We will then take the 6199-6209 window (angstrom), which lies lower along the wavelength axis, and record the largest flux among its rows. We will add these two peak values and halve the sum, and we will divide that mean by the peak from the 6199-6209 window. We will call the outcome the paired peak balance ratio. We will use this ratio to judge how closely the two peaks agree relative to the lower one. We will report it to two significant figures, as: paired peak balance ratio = 0.97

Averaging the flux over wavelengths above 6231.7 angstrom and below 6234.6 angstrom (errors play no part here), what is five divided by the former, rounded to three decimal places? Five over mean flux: 0.130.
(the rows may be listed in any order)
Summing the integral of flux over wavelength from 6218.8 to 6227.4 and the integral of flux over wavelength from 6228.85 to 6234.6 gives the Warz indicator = 535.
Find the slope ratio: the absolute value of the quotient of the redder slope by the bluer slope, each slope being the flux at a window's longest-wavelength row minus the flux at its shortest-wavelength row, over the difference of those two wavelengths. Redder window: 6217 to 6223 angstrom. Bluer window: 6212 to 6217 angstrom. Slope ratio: 6.1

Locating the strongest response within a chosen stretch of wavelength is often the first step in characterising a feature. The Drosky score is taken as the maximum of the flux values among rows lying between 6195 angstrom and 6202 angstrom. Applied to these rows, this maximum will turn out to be 38.55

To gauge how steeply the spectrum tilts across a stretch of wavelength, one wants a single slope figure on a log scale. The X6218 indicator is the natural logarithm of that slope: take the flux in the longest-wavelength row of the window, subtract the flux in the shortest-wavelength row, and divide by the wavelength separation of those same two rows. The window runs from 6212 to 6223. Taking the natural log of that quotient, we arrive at -2.3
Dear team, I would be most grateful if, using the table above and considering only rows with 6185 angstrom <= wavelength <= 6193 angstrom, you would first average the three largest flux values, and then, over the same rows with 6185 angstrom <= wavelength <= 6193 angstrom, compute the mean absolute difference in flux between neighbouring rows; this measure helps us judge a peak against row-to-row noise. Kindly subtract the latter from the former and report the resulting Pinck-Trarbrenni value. 35.6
